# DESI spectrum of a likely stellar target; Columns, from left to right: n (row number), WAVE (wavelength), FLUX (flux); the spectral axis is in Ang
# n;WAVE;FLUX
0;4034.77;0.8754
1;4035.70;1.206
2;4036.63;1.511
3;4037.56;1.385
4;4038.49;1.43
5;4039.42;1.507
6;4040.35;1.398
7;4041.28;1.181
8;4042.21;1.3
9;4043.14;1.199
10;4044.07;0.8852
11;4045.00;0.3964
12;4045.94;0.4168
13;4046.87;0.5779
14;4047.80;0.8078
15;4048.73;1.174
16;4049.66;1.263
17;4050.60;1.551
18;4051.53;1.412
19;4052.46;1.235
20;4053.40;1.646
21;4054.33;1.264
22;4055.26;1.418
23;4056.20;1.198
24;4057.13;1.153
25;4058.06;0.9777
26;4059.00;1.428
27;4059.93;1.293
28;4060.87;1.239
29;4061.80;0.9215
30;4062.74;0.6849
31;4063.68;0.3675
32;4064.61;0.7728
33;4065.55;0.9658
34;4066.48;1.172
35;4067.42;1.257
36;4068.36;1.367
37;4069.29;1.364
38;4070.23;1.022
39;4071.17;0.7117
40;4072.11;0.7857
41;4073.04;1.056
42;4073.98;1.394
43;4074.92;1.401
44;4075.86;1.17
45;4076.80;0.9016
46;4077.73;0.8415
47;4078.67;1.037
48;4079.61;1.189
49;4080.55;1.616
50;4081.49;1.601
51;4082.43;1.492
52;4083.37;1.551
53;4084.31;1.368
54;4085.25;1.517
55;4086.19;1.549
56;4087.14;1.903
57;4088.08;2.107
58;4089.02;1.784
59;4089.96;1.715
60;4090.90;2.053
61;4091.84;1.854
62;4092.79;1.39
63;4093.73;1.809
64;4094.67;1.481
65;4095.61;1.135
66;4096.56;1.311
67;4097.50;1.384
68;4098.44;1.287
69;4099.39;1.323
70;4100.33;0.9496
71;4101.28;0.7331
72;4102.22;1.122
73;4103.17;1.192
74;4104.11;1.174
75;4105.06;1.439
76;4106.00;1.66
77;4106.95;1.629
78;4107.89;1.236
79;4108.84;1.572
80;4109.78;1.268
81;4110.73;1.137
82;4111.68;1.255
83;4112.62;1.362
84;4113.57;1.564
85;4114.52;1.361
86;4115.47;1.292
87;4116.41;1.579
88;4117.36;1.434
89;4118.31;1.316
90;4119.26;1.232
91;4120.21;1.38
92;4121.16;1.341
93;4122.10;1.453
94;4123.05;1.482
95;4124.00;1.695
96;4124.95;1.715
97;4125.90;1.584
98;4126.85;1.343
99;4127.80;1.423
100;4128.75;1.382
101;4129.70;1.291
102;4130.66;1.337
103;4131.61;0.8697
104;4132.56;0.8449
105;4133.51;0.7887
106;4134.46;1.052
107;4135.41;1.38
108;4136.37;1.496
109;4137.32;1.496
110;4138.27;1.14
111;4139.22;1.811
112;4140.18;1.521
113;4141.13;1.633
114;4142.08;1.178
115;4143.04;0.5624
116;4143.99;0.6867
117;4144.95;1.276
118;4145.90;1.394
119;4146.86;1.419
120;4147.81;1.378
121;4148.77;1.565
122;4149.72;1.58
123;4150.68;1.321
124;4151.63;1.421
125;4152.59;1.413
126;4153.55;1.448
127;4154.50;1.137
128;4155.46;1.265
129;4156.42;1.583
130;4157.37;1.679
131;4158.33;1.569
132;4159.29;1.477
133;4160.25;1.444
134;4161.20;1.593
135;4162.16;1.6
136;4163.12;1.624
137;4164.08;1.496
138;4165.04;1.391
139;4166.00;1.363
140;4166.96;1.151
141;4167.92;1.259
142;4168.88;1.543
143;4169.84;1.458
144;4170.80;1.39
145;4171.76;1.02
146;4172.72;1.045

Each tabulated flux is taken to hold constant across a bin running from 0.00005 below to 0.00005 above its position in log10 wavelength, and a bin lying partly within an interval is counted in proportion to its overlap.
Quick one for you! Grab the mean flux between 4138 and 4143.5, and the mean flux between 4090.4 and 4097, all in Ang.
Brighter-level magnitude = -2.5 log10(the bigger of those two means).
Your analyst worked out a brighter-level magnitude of -0.49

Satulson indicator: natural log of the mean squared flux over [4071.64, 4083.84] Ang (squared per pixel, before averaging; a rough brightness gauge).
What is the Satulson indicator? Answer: 0.47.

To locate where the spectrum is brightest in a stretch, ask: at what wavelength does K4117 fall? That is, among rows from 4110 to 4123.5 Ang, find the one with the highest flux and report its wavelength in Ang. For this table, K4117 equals 4116.41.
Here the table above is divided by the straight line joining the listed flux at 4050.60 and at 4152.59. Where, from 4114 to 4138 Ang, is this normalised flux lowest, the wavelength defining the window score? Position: 4133.51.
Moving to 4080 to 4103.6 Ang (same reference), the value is 4101.28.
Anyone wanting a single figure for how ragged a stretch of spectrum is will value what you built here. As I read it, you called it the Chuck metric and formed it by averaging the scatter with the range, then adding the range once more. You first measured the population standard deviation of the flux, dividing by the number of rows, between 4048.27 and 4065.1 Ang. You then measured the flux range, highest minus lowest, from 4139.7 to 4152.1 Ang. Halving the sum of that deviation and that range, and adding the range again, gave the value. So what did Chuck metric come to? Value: 1.8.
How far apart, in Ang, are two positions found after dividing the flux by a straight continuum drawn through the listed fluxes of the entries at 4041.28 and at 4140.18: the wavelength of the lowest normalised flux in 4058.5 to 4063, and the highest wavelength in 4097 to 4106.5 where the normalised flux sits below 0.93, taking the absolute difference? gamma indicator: 41.4 Ang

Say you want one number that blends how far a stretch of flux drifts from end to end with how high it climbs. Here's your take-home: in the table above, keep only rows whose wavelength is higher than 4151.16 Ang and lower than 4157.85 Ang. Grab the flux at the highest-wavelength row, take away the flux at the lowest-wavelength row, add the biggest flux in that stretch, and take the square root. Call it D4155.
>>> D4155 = 1.39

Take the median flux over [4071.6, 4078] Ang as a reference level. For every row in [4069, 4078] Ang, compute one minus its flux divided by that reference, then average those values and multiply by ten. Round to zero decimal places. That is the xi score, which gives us 0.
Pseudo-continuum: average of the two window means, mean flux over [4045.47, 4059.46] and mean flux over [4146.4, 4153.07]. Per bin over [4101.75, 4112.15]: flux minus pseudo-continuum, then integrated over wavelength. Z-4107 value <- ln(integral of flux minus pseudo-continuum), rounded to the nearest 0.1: -1.2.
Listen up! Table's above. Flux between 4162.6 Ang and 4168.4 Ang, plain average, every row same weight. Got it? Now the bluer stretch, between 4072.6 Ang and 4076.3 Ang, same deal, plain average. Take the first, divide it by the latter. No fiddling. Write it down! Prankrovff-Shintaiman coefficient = 1.10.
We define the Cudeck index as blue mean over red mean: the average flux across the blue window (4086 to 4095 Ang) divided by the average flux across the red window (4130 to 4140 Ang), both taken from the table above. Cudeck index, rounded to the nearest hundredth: 1.44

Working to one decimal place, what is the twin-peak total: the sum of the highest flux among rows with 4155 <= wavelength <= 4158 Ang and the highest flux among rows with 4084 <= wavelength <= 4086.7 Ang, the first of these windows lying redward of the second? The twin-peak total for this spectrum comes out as 3.2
